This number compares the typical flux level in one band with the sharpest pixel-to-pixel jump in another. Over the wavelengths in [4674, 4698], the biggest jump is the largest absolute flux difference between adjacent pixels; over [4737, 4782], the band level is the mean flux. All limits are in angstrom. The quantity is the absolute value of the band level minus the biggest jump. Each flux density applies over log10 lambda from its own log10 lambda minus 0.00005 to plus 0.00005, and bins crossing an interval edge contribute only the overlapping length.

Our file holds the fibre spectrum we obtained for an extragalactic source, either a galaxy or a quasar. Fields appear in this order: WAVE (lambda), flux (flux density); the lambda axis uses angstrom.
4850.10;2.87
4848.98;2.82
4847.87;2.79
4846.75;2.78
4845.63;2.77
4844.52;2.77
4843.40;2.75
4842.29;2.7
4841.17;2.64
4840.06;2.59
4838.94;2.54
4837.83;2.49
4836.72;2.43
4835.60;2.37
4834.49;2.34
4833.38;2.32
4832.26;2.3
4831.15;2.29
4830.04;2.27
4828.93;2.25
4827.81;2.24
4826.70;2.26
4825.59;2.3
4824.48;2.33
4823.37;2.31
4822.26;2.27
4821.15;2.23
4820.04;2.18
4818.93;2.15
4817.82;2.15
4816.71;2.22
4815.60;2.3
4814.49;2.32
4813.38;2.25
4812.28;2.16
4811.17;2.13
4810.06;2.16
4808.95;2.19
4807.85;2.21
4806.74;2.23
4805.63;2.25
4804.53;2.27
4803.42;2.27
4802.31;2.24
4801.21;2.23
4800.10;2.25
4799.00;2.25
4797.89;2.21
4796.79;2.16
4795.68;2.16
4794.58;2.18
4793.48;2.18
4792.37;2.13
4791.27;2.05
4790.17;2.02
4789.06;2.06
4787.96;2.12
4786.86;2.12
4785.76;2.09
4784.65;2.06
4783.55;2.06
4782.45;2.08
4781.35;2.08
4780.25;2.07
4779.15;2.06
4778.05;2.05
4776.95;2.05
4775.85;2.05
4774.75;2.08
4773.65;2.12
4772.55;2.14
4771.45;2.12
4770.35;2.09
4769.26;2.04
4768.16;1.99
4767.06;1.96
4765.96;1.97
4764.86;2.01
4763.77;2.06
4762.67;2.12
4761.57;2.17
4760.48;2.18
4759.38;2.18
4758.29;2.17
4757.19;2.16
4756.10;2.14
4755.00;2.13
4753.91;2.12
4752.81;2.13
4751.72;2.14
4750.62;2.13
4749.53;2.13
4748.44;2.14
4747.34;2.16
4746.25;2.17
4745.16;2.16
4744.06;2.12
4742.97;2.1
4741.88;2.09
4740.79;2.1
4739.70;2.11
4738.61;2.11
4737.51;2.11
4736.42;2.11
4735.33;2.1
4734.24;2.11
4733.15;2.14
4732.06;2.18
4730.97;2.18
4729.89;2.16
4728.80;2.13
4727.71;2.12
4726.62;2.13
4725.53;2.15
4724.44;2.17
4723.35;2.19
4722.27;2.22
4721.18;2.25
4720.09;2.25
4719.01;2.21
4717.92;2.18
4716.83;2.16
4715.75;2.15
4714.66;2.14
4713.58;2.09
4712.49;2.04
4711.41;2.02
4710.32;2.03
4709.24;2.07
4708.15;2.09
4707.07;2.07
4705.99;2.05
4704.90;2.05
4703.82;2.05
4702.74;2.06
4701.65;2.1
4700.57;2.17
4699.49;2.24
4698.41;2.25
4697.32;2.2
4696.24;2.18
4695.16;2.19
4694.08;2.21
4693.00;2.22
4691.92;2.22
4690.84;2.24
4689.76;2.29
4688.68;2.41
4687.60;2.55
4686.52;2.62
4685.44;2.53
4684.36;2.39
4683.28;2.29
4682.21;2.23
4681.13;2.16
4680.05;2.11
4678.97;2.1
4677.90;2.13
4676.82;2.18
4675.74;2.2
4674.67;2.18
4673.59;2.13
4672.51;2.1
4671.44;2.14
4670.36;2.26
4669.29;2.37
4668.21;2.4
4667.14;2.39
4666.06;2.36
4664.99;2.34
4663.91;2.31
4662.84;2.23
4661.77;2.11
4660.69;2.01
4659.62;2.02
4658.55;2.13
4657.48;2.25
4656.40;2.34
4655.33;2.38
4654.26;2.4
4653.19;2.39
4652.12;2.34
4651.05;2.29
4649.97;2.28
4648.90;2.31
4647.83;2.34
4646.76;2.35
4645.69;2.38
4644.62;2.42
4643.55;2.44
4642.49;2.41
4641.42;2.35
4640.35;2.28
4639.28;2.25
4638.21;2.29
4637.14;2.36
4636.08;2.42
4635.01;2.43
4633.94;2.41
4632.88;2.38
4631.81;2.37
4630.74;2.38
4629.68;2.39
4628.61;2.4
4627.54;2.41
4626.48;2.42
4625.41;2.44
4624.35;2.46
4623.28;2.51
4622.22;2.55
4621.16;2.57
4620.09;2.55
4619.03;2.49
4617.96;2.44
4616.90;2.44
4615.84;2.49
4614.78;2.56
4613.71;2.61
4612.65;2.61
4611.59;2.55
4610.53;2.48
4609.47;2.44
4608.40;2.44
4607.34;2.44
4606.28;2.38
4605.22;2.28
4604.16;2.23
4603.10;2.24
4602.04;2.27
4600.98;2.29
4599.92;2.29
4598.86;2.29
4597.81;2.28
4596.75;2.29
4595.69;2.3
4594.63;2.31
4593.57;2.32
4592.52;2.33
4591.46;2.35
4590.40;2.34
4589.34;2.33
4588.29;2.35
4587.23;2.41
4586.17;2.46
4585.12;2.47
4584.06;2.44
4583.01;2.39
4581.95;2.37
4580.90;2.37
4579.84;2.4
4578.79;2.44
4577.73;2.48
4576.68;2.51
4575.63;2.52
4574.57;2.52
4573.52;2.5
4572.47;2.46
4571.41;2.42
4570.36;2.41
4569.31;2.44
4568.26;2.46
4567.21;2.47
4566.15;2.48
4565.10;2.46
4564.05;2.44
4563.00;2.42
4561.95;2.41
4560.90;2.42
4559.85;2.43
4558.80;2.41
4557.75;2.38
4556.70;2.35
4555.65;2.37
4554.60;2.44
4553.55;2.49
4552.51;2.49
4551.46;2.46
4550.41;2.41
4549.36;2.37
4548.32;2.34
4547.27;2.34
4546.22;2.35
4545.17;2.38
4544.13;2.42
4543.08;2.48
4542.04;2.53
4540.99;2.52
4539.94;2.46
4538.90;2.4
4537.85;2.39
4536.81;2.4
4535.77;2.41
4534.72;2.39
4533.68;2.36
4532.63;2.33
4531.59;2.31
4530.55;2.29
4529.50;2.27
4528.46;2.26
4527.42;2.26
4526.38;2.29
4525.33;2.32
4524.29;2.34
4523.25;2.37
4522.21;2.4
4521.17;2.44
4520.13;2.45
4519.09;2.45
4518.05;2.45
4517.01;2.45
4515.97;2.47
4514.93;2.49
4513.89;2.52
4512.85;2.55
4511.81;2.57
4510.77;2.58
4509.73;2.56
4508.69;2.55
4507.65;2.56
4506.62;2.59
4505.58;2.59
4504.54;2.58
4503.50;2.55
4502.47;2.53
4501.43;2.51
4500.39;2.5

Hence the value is 1.96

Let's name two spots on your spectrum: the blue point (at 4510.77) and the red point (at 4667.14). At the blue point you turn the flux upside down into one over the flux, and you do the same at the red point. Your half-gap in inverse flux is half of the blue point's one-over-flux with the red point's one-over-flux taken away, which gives -0.015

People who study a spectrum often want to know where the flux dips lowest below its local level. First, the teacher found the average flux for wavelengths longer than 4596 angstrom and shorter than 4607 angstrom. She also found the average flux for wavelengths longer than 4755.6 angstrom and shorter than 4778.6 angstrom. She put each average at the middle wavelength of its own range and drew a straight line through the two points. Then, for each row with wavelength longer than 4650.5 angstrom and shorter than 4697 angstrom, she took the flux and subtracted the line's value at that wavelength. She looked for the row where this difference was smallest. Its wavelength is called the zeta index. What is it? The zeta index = 4660.69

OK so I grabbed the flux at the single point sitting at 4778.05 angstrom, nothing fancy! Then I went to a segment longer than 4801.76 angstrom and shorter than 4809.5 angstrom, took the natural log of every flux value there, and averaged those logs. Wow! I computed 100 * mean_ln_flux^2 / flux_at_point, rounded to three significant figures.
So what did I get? 31.6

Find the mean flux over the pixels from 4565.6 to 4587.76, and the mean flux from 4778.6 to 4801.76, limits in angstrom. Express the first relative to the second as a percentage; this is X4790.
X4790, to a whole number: 115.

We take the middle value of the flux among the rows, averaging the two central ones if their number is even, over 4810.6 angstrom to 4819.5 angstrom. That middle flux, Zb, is 2.19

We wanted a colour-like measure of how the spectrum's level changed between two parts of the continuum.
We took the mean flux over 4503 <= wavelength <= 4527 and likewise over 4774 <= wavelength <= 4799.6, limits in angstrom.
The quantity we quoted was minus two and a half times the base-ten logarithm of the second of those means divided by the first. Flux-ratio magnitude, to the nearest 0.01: 0.18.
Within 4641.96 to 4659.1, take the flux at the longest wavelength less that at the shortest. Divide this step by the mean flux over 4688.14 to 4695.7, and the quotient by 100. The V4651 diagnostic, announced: -0.0012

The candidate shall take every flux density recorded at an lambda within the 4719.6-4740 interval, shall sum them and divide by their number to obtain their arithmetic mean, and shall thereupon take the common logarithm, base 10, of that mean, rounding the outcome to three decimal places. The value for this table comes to 0.333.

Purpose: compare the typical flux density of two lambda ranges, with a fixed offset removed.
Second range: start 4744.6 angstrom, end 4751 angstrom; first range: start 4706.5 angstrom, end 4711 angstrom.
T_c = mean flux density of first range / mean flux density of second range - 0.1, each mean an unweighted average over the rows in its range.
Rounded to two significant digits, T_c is 0.86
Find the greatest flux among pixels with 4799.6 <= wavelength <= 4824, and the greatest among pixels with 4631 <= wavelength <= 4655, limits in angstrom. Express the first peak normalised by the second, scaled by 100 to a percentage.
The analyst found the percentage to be 95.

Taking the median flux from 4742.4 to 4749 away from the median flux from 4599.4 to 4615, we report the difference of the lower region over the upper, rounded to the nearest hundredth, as 0.29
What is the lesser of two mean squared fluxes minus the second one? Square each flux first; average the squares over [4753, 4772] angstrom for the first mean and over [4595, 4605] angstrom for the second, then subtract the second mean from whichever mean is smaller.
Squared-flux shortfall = -0.8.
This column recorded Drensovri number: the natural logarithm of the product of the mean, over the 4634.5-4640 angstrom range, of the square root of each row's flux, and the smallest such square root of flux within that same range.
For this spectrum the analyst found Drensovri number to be 0.83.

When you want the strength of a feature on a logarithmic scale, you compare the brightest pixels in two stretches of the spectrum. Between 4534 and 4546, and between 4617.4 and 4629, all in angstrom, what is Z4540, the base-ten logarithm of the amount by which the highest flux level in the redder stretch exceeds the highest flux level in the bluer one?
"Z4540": -1.40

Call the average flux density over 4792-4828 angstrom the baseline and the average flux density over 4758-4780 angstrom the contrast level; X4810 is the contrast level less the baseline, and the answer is -0.14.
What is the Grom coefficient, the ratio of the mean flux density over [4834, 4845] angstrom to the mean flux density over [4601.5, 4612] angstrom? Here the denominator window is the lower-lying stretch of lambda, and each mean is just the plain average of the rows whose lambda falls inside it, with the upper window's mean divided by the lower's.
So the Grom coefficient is 1.08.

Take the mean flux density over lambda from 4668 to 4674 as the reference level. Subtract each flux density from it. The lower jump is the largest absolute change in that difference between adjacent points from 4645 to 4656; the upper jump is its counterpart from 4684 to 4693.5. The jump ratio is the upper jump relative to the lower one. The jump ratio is 2.8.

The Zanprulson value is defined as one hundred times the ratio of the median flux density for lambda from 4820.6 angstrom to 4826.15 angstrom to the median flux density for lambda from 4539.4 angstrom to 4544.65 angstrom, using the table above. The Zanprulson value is 93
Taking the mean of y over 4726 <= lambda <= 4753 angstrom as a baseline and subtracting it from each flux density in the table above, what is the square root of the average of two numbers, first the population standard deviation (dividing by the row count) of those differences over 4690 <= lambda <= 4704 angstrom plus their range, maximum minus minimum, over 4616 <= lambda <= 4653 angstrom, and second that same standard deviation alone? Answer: 0.47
